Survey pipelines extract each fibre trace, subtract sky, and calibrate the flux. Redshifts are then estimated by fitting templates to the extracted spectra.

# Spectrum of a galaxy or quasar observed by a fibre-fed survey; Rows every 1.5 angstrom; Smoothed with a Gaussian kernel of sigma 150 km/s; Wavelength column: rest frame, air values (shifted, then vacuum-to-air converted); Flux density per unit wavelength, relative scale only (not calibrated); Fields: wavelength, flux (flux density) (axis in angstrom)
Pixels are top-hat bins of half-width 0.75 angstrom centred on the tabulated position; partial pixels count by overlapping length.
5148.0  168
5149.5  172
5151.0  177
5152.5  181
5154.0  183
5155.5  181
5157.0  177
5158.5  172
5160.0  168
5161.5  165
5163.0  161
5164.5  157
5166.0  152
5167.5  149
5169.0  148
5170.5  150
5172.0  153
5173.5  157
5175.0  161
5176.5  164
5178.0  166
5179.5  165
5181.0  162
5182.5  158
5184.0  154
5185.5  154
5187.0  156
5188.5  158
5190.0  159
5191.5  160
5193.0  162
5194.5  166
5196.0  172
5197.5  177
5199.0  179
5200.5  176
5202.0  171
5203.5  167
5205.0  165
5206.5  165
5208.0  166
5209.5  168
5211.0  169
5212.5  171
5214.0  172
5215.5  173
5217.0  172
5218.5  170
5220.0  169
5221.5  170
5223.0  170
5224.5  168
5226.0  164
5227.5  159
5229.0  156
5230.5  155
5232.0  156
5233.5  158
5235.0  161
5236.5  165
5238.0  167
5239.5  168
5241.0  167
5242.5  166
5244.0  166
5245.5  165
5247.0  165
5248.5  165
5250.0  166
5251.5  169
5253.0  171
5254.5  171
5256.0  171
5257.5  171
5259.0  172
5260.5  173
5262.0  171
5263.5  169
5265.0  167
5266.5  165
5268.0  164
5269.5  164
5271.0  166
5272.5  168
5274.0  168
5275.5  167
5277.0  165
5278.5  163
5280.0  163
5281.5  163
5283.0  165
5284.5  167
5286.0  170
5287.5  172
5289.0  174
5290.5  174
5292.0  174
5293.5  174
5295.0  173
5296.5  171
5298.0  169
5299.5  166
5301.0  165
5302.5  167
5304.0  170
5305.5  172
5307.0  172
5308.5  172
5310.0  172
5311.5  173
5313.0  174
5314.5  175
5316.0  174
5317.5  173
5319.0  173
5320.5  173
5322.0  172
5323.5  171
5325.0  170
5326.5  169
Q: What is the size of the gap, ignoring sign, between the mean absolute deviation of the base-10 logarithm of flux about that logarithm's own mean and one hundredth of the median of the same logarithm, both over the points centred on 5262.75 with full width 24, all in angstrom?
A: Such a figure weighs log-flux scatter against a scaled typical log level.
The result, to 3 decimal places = 0.016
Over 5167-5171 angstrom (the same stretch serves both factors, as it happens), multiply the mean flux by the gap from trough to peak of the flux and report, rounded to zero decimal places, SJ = 298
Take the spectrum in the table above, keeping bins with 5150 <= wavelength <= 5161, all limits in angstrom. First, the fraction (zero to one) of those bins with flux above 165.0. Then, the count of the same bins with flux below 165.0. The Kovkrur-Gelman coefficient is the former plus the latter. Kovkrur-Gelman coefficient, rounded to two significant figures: 1.0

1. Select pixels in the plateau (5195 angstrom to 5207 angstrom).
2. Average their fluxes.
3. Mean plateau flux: 172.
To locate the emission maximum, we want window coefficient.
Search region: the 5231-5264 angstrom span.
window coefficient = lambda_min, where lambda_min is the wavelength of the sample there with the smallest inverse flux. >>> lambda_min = 5260.5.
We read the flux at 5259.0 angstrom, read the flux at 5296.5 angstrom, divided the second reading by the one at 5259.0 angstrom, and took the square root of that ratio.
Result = 1.00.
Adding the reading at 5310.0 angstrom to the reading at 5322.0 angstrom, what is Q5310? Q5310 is 344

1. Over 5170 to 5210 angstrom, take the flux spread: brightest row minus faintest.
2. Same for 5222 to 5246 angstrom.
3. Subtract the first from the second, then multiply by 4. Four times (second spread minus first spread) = -56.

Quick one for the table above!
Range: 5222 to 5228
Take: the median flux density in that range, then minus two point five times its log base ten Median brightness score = -5.55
